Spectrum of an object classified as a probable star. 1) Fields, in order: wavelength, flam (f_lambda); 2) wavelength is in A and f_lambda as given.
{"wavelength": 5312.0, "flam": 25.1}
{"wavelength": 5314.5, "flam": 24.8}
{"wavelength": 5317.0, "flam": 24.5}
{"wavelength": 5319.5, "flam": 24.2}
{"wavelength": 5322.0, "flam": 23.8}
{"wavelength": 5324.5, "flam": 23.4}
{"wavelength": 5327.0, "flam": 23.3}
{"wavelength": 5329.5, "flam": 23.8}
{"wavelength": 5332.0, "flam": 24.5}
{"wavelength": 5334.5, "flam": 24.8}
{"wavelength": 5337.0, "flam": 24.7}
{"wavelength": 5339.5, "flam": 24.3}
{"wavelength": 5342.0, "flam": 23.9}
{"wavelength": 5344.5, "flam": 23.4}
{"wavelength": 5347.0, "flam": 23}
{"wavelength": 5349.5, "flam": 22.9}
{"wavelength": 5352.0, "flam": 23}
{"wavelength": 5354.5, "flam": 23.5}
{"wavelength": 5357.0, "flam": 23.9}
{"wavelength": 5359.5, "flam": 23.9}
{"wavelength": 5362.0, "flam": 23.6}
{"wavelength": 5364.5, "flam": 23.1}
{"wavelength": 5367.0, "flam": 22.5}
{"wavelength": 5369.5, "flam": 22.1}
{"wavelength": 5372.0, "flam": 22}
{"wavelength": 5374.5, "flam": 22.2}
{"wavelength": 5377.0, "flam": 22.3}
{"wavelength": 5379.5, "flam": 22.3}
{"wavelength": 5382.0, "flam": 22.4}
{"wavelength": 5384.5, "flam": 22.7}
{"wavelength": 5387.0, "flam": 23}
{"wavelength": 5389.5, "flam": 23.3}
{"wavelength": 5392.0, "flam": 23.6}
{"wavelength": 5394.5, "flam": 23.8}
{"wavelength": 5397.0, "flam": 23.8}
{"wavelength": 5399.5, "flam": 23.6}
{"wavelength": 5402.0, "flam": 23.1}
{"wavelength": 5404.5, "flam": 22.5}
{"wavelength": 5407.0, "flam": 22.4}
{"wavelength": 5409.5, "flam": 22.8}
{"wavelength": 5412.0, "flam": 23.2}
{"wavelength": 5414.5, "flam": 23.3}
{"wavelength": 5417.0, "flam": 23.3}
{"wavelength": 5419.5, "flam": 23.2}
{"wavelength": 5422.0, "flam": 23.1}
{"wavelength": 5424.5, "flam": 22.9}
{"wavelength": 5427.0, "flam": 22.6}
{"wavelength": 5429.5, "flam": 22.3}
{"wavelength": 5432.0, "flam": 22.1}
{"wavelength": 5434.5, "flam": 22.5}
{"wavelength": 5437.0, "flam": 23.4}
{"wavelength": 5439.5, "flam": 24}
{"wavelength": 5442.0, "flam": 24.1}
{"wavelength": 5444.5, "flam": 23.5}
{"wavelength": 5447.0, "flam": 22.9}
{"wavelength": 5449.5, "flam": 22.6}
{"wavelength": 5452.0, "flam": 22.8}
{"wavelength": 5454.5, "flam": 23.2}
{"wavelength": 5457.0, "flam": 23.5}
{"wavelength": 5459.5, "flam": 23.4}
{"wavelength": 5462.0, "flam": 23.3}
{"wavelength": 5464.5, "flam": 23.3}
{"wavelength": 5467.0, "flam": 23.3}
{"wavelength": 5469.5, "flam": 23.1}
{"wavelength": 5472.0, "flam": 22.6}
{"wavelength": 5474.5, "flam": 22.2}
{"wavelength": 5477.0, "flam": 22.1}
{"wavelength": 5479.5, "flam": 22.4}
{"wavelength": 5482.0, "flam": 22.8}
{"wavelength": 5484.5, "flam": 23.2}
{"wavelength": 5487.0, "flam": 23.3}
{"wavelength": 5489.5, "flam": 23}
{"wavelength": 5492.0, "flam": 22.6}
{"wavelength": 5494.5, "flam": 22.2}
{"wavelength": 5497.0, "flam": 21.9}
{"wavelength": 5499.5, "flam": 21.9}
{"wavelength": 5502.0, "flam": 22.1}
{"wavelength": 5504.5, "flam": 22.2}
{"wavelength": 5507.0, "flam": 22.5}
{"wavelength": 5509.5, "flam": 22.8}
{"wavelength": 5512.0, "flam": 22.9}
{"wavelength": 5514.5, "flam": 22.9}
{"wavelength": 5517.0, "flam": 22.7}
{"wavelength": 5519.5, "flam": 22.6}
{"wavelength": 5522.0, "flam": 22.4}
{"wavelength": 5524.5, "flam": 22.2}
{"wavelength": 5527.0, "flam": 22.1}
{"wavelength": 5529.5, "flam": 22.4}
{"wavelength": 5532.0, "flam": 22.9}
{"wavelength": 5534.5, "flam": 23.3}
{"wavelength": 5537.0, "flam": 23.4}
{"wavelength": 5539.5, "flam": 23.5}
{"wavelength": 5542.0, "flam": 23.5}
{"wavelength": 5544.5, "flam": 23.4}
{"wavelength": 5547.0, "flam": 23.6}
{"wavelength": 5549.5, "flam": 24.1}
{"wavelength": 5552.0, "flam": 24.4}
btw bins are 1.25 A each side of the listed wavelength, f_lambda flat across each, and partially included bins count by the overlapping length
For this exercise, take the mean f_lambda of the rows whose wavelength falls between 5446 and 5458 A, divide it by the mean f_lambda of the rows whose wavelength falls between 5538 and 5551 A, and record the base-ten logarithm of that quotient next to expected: -0.012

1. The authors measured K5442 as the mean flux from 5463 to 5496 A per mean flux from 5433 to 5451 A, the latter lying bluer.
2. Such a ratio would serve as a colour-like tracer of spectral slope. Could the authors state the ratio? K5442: 0.98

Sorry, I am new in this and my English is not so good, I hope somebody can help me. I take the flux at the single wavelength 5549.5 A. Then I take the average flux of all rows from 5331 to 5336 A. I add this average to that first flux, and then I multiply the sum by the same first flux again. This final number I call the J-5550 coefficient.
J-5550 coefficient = 1175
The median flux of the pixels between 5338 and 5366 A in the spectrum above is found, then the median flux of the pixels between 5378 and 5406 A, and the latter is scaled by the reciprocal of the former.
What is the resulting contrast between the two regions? 0.983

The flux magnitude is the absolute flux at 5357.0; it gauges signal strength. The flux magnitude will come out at 23.9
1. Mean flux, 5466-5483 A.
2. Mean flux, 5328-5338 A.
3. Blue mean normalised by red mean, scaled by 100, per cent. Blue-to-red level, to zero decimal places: 108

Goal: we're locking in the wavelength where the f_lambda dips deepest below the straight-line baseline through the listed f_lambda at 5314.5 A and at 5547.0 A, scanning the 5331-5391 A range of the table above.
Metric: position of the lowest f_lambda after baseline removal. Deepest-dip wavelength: 5372.0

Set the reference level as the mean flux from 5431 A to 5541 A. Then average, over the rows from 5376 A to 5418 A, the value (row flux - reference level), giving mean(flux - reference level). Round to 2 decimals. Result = 0.20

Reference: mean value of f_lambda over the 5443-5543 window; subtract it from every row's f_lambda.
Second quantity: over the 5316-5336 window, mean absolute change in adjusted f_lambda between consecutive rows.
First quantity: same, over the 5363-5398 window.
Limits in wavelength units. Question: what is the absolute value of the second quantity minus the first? 0.16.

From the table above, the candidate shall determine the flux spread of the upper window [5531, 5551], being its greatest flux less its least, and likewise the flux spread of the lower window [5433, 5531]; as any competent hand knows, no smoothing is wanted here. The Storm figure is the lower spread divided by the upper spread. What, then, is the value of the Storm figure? 1.83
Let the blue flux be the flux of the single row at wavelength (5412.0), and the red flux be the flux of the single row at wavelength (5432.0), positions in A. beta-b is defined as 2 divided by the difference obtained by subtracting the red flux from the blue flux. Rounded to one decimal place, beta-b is 1.8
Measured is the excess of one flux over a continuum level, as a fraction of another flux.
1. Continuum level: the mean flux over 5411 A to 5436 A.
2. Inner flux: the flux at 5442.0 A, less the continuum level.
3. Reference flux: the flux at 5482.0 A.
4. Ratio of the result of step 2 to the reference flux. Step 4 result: 0.05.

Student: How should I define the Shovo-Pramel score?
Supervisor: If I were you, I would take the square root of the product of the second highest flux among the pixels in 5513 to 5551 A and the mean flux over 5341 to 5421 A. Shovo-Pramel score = 23.3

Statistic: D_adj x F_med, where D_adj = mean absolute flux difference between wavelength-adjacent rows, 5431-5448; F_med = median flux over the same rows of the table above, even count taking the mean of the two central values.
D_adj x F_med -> 12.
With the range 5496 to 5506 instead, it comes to 2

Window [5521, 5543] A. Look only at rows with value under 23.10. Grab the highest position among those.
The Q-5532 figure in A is 5532.0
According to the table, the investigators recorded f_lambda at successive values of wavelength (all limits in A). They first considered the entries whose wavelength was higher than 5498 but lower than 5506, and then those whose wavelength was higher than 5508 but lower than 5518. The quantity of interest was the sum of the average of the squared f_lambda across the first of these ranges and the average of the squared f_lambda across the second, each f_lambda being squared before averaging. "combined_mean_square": 1008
